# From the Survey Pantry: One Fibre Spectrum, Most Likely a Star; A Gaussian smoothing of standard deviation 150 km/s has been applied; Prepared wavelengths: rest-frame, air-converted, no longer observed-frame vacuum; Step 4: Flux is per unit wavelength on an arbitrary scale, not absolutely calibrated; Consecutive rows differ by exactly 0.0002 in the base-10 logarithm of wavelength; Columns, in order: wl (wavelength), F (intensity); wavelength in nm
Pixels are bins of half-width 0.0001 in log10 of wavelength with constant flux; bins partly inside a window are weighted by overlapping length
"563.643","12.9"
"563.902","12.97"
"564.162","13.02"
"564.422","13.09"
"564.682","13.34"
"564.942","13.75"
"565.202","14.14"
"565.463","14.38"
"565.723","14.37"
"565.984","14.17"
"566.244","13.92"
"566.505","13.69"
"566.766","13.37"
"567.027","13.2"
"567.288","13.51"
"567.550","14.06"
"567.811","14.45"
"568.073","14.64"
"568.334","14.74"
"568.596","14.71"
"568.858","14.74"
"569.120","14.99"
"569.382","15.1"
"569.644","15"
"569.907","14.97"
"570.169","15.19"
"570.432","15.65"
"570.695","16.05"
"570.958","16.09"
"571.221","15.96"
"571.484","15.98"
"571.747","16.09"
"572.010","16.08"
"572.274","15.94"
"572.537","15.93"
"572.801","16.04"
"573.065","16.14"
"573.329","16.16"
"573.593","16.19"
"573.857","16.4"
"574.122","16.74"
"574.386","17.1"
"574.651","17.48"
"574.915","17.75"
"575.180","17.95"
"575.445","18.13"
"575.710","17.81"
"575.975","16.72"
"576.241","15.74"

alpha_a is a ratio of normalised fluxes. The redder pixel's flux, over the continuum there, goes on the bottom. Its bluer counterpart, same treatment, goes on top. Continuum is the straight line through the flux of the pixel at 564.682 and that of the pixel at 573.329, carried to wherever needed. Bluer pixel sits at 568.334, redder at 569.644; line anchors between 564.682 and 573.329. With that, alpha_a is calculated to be 1.01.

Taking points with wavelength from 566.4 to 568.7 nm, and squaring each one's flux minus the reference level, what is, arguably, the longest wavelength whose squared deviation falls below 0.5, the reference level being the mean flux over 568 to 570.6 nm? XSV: 568.596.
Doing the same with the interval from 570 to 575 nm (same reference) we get 570.432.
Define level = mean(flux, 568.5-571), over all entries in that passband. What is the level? 15.2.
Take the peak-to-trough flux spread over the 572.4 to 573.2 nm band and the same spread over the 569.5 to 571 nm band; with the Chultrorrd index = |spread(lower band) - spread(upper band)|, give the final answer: 0.9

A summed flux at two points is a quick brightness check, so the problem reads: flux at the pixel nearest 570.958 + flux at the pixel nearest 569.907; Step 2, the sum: 31.1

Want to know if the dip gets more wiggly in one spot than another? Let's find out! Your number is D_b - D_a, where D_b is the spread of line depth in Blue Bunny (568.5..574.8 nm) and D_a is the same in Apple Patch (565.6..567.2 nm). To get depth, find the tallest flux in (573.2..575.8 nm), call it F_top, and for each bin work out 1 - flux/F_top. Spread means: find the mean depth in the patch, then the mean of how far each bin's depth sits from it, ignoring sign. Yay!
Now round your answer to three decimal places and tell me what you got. 0.010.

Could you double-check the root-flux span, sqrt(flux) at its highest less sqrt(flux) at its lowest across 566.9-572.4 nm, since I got 0.38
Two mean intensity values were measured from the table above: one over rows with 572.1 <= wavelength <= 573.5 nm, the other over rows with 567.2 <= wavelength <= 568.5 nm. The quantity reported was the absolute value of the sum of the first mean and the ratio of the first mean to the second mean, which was 17.2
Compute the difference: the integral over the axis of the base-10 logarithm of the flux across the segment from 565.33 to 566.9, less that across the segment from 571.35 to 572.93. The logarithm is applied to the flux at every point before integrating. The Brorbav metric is -0.11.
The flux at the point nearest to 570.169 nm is 15.19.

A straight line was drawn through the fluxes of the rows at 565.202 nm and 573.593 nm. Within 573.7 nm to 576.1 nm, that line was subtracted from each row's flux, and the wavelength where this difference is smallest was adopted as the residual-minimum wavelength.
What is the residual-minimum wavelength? 575.975 nm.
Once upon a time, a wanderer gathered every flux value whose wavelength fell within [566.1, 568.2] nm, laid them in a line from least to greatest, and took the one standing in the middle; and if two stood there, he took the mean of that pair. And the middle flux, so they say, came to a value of 13.8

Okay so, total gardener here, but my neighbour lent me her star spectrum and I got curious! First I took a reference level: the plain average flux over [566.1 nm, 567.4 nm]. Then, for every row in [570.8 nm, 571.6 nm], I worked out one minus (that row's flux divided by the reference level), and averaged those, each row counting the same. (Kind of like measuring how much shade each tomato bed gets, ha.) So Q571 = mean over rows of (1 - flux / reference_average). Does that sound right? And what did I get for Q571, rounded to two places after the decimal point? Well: -0.18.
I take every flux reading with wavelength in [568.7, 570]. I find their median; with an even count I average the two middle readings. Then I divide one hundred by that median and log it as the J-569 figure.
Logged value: 6.7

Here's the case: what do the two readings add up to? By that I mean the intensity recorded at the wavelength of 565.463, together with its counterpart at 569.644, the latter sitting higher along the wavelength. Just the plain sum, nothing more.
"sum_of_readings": 29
